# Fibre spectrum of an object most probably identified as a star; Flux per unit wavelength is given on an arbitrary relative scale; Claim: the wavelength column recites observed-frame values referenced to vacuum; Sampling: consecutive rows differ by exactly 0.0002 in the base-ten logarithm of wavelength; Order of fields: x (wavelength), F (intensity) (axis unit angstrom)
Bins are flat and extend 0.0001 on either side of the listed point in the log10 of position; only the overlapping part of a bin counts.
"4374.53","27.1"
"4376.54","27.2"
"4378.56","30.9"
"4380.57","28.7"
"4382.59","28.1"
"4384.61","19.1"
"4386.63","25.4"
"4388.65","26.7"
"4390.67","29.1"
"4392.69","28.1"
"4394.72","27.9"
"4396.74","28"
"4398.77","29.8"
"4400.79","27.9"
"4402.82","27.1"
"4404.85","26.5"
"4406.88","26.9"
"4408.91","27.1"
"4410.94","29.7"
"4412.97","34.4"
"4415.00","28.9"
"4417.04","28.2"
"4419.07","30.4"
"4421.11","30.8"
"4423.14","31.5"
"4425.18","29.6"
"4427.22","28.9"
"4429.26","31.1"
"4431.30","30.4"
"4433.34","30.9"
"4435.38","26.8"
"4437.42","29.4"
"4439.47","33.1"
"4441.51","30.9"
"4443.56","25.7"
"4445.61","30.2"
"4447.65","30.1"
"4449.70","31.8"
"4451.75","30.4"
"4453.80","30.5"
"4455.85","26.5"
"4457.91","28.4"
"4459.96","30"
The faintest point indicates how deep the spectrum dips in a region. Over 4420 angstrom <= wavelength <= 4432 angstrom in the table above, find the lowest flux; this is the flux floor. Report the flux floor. 28.9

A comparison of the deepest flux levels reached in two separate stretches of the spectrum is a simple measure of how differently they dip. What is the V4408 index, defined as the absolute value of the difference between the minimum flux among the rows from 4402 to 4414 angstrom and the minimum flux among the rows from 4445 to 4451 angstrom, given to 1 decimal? 3.6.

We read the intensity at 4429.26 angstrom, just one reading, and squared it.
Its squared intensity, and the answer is 967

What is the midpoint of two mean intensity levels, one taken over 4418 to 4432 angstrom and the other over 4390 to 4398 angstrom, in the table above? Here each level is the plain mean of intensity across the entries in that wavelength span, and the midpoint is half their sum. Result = 29.3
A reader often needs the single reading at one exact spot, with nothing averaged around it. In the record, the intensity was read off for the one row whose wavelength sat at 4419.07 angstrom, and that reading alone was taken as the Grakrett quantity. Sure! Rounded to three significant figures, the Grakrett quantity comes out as 30.4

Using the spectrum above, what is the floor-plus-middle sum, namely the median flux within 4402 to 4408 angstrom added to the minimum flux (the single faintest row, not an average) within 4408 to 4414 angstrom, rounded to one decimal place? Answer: 54.0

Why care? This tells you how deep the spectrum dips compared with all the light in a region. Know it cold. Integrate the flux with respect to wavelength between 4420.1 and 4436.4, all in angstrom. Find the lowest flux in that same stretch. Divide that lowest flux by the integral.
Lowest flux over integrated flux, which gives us 0.0548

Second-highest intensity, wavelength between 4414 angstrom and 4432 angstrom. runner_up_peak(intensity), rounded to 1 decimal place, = 31.1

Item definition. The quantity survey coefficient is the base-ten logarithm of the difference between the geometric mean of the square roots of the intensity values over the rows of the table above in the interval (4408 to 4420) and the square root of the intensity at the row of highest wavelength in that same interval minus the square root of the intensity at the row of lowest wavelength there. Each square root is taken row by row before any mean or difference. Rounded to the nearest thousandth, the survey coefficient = 0.711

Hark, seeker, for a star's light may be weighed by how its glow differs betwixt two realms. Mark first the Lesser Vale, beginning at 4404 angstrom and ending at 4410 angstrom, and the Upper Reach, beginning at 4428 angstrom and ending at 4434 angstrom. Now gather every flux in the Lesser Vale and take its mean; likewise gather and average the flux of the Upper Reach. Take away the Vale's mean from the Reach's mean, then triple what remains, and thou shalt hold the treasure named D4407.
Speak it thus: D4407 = 12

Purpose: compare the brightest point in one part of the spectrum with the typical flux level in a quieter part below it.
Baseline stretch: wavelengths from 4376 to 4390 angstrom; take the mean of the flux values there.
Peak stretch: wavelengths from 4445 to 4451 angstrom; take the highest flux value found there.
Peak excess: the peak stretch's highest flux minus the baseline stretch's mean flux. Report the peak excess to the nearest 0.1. 5.2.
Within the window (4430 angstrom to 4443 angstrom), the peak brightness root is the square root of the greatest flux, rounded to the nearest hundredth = 5.75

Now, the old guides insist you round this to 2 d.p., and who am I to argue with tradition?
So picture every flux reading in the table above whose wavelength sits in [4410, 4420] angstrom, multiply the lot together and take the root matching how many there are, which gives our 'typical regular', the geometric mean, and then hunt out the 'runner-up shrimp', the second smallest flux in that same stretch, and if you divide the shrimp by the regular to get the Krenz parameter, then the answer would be 0.96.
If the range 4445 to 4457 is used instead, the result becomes 1.01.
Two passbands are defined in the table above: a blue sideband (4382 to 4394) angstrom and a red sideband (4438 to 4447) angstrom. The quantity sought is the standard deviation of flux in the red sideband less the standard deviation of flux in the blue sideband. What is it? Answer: -0.6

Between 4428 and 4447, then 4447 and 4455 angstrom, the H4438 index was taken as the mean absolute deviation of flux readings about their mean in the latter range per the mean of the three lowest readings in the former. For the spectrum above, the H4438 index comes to 0.020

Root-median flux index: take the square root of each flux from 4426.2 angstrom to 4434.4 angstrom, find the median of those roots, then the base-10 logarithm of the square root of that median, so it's 0.372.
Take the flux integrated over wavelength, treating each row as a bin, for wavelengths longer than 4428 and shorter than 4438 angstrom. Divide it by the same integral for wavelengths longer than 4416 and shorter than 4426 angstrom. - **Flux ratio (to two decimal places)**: 0.99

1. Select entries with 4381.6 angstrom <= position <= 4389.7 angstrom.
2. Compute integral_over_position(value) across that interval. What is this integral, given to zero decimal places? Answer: 201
